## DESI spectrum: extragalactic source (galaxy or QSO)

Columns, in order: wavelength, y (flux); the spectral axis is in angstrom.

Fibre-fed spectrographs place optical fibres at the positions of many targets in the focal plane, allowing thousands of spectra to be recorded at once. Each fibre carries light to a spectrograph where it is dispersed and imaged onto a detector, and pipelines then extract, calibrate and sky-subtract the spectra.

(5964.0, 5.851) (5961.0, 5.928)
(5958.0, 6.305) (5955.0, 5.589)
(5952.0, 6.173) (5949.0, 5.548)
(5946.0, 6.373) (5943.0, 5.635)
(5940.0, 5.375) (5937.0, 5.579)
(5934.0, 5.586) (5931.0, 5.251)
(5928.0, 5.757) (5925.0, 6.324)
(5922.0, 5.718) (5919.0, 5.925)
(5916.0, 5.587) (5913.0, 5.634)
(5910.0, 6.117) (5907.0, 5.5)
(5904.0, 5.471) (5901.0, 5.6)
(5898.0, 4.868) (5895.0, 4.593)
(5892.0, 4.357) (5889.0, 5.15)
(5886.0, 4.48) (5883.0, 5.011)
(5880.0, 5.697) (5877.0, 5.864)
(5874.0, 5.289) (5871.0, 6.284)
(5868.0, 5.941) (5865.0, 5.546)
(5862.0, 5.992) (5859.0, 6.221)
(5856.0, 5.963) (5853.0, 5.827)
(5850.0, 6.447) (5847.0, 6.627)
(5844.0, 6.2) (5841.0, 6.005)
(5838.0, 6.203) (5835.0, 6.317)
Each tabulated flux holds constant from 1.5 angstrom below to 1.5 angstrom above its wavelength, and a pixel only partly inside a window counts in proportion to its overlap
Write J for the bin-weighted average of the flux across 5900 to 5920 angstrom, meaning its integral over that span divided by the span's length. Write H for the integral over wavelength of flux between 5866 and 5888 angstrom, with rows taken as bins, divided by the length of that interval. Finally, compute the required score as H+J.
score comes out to 11.2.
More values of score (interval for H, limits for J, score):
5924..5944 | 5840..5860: 11.8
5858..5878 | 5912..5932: 11.6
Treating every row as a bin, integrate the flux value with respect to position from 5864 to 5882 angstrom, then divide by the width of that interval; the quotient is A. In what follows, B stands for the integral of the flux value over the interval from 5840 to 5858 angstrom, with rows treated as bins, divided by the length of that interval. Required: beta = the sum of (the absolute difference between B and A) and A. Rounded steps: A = 5.76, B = 6.18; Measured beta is 6.18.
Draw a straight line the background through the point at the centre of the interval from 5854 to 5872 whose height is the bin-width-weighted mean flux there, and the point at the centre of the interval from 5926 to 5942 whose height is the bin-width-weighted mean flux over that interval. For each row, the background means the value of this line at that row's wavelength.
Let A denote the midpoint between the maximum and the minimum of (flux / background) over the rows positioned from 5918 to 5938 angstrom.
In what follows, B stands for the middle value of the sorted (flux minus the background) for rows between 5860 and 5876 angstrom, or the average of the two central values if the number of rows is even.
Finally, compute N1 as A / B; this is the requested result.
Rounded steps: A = 1.04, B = 0.0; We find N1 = -159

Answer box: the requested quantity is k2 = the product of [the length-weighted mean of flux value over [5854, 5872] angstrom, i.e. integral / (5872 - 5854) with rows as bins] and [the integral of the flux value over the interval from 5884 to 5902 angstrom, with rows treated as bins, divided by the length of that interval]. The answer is 29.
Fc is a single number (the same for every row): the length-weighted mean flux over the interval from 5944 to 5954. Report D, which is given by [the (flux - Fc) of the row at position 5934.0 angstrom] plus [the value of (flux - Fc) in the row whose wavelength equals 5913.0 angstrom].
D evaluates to -0.8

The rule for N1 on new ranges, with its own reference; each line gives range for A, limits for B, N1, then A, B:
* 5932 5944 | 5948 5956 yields 6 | 1.00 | 0.2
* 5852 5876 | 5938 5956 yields 6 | 0.98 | 0.2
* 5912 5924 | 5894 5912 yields -4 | 1.02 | -0.2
